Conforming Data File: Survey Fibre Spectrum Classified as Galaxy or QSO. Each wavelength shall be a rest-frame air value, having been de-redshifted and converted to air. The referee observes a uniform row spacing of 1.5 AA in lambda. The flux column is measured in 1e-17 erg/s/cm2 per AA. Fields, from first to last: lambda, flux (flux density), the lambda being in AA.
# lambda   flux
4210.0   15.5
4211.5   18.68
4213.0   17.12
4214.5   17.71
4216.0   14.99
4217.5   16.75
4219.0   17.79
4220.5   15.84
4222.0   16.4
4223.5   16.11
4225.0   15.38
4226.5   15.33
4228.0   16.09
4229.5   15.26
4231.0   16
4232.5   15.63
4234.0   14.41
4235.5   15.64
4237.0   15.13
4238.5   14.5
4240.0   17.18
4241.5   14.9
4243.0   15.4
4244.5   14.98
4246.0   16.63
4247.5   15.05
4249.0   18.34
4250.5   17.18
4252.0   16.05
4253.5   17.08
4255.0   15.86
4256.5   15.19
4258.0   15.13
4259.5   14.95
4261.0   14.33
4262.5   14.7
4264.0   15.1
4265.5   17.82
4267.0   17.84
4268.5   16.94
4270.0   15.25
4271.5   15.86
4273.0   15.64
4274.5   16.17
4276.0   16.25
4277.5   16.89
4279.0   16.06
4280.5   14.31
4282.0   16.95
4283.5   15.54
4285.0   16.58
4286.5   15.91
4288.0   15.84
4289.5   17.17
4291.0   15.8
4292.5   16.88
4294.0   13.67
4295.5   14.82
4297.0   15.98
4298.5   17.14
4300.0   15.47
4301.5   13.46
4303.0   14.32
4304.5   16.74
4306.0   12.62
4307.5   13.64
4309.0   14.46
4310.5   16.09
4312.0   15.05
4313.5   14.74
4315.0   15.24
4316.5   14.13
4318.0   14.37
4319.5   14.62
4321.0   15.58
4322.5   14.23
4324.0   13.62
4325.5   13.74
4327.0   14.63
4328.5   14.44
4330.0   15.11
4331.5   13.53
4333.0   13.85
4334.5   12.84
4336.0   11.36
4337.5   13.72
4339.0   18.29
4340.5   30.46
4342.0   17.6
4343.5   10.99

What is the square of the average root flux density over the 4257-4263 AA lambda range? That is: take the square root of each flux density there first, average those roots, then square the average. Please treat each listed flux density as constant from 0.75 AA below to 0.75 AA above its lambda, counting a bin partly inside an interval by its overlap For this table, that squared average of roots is 14.8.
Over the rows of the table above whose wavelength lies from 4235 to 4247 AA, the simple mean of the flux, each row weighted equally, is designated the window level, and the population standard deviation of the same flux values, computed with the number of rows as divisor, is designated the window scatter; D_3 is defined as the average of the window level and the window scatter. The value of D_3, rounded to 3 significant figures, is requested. 8.20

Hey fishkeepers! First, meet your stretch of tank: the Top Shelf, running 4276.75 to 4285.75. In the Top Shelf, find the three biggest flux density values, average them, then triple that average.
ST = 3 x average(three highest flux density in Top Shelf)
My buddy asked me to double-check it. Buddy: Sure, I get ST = 50.4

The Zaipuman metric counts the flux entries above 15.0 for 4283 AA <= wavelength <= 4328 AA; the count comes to 15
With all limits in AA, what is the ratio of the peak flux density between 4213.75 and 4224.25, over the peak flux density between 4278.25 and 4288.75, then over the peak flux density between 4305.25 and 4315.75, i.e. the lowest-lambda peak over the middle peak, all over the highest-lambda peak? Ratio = 0.0652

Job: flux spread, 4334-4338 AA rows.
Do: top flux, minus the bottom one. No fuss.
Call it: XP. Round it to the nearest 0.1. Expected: 2.4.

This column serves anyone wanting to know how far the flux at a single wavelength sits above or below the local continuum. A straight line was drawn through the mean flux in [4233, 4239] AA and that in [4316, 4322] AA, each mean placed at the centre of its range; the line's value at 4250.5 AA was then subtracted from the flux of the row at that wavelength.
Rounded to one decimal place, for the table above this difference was 2.3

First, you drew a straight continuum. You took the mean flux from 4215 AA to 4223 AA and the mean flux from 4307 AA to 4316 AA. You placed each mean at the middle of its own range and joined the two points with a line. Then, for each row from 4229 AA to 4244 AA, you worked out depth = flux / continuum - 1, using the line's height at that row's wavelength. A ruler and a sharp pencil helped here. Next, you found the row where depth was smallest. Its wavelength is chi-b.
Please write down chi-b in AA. 4234.0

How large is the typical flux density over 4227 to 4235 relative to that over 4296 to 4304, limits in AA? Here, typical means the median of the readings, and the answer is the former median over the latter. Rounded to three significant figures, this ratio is 1.01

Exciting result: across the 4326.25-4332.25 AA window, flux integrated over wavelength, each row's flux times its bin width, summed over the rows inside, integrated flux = 87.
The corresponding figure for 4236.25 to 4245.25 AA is 138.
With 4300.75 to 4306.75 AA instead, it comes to 86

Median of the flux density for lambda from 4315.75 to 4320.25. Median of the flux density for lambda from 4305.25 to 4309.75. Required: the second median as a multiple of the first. 0.949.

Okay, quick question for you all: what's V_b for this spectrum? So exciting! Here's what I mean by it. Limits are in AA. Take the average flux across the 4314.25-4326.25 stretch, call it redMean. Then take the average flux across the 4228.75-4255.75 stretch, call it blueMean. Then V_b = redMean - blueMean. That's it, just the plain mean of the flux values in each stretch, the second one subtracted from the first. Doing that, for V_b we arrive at -1.4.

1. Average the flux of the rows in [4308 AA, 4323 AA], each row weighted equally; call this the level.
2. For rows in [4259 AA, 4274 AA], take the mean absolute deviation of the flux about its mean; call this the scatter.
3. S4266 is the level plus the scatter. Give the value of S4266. 15.9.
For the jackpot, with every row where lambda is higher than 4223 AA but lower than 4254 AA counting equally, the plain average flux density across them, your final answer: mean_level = 15.8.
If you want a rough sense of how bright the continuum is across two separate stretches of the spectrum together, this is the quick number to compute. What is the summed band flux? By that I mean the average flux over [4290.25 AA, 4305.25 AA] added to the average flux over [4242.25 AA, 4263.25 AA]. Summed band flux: 31.2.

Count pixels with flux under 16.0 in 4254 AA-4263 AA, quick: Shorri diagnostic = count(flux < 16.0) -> 6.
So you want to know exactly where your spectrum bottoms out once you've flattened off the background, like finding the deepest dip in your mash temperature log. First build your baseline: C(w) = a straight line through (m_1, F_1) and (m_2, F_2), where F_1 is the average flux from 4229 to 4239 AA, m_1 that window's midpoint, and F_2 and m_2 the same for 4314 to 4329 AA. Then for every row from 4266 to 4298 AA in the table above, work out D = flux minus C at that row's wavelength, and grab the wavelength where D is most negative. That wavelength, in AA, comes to 4294.0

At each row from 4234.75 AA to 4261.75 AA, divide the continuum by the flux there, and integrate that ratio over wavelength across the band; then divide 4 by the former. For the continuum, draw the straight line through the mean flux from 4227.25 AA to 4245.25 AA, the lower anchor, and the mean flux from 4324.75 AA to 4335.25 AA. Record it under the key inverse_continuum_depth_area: 0.152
